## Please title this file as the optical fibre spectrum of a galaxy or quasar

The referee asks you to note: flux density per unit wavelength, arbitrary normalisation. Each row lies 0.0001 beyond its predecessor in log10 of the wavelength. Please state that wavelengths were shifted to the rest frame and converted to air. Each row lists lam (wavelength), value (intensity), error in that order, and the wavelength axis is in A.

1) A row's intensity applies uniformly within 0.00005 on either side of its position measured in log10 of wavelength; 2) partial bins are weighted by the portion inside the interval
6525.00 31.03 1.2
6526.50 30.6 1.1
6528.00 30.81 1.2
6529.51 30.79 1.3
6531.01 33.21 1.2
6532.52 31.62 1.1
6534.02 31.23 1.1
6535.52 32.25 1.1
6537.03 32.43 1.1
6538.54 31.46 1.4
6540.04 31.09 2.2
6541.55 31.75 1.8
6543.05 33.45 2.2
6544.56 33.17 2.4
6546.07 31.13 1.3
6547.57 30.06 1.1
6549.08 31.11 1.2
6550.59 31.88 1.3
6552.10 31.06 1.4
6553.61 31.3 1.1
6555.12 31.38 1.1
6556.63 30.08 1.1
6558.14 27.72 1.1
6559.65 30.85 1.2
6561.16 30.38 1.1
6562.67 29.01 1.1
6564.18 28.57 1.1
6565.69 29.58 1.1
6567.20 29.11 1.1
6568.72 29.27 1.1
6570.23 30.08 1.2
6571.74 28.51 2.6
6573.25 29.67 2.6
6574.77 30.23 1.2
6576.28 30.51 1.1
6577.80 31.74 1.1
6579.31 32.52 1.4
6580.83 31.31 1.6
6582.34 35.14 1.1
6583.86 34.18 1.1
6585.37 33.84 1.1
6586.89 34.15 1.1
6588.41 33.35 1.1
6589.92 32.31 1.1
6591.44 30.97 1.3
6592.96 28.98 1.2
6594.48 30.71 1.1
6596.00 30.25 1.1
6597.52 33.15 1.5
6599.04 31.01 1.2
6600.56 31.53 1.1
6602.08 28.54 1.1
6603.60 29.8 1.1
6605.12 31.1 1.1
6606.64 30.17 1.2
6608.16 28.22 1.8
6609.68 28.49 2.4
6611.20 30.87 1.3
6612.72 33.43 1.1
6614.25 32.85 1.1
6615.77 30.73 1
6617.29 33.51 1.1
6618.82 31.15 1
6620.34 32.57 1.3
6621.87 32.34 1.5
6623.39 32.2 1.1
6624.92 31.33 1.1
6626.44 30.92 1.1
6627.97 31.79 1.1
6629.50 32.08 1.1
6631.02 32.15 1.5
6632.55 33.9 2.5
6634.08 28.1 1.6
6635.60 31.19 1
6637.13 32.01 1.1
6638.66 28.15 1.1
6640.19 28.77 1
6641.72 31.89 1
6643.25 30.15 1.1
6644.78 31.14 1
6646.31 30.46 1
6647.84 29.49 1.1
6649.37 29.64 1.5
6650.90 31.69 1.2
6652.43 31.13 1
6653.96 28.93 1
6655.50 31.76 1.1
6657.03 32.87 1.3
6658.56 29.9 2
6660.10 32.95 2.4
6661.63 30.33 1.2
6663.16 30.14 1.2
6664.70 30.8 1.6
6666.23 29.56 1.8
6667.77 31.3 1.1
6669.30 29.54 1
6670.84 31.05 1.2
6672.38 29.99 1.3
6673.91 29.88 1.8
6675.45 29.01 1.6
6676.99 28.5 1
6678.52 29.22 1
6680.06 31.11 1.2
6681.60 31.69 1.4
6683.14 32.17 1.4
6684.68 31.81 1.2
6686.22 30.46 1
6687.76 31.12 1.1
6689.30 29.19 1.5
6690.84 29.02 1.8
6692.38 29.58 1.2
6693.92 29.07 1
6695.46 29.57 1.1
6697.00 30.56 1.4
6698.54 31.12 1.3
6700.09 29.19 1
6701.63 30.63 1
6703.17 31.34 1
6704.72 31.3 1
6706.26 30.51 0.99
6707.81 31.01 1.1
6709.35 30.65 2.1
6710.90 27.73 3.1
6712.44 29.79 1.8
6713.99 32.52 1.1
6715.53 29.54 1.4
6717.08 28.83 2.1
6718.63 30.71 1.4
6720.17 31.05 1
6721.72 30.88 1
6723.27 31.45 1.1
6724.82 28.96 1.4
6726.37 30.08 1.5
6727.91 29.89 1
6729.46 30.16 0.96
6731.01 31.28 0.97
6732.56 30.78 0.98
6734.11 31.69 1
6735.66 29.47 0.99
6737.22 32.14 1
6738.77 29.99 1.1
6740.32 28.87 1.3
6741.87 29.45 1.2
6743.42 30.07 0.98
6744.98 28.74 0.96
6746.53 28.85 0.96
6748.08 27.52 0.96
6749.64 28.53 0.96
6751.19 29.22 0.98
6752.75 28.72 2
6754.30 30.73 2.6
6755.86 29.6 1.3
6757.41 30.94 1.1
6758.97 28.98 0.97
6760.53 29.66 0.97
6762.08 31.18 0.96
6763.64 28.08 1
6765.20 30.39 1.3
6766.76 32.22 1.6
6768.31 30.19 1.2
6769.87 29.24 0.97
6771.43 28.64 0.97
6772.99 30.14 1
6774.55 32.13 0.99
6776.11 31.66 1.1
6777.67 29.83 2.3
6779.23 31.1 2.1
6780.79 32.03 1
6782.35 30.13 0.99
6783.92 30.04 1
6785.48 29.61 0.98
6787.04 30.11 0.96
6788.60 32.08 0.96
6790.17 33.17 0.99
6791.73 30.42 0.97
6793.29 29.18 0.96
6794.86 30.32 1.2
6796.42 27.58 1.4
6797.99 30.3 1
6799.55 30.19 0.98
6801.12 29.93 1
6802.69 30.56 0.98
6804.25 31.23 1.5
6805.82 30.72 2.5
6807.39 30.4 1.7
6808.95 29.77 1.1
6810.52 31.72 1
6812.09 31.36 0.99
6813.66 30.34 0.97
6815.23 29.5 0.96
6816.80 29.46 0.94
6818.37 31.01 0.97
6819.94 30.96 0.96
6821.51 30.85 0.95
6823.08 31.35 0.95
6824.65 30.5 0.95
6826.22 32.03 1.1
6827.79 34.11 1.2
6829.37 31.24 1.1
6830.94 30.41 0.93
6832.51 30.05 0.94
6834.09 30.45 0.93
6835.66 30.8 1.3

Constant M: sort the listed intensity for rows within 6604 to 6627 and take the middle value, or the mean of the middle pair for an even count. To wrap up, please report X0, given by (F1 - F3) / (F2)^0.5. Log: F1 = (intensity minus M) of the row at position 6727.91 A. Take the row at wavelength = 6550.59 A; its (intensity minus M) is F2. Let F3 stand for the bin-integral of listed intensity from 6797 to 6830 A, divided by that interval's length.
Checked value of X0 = -38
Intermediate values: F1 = -1.3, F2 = 0.73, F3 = 30.8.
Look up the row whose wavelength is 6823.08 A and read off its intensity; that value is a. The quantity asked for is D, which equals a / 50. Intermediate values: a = 31.35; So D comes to 0.627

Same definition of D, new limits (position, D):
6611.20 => 0.617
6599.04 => 0.620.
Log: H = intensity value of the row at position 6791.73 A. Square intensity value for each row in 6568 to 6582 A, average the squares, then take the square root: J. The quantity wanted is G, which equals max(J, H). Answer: 30.4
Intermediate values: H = 30.42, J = 30.4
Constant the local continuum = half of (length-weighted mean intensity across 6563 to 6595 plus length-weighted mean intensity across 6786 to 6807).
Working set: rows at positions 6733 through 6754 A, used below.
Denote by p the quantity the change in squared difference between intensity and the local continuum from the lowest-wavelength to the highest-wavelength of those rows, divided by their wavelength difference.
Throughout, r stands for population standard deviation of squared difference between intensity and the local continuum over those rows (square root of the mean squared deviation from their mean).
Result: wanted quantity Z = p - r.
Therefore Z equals -2.43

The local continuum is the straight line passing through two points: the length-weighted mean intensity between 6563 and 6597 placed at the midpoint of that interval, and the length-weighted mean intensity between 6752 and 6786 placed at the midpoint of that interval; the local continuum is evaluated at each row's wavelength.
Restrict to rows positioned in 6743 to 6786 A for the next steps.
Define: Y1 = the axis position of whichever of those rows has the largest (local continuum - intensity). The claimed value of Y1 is 6748.08 A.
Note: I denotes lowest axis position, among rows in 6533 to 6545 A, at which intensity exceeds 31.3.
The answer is 6535.52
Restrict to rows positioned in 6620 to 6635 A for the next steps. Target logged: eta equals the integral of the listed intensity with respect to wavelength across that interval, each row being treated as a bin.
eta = 476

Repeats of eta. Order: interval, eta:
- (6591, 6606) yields 459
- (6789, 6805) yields 485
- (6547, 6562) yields 458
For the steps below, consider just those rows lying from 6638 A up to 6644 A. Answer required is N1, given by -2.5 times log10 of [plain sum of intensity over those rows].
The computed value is -5.19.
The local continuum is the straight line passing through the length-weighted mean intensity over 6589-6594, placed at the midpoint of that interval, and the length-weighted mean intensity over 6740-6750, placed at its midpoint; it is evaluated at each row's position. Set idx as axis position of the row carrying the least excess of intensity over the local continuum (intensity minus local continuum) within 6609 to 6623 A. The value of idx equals 6609.68 A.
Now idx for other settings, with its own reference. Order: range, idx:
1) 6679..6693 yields 6690.84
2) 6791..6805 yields 6796.42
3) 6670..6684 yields 6676.99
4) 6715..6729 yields 6717.08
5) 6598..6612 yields 6608.16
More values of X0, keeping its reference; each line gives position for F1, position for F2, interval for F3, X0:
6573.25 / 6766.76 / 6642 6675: -31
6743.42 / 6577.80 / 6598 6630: -42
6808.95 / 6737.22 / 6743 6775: -31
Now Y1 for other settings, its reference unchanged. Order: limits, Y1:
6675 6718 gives 6710.90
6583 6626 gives 6608.16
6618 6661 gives 6634.08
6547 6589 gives 6558.14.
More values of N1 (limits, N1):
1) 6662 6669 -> -5.21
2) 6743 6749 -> -5.15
